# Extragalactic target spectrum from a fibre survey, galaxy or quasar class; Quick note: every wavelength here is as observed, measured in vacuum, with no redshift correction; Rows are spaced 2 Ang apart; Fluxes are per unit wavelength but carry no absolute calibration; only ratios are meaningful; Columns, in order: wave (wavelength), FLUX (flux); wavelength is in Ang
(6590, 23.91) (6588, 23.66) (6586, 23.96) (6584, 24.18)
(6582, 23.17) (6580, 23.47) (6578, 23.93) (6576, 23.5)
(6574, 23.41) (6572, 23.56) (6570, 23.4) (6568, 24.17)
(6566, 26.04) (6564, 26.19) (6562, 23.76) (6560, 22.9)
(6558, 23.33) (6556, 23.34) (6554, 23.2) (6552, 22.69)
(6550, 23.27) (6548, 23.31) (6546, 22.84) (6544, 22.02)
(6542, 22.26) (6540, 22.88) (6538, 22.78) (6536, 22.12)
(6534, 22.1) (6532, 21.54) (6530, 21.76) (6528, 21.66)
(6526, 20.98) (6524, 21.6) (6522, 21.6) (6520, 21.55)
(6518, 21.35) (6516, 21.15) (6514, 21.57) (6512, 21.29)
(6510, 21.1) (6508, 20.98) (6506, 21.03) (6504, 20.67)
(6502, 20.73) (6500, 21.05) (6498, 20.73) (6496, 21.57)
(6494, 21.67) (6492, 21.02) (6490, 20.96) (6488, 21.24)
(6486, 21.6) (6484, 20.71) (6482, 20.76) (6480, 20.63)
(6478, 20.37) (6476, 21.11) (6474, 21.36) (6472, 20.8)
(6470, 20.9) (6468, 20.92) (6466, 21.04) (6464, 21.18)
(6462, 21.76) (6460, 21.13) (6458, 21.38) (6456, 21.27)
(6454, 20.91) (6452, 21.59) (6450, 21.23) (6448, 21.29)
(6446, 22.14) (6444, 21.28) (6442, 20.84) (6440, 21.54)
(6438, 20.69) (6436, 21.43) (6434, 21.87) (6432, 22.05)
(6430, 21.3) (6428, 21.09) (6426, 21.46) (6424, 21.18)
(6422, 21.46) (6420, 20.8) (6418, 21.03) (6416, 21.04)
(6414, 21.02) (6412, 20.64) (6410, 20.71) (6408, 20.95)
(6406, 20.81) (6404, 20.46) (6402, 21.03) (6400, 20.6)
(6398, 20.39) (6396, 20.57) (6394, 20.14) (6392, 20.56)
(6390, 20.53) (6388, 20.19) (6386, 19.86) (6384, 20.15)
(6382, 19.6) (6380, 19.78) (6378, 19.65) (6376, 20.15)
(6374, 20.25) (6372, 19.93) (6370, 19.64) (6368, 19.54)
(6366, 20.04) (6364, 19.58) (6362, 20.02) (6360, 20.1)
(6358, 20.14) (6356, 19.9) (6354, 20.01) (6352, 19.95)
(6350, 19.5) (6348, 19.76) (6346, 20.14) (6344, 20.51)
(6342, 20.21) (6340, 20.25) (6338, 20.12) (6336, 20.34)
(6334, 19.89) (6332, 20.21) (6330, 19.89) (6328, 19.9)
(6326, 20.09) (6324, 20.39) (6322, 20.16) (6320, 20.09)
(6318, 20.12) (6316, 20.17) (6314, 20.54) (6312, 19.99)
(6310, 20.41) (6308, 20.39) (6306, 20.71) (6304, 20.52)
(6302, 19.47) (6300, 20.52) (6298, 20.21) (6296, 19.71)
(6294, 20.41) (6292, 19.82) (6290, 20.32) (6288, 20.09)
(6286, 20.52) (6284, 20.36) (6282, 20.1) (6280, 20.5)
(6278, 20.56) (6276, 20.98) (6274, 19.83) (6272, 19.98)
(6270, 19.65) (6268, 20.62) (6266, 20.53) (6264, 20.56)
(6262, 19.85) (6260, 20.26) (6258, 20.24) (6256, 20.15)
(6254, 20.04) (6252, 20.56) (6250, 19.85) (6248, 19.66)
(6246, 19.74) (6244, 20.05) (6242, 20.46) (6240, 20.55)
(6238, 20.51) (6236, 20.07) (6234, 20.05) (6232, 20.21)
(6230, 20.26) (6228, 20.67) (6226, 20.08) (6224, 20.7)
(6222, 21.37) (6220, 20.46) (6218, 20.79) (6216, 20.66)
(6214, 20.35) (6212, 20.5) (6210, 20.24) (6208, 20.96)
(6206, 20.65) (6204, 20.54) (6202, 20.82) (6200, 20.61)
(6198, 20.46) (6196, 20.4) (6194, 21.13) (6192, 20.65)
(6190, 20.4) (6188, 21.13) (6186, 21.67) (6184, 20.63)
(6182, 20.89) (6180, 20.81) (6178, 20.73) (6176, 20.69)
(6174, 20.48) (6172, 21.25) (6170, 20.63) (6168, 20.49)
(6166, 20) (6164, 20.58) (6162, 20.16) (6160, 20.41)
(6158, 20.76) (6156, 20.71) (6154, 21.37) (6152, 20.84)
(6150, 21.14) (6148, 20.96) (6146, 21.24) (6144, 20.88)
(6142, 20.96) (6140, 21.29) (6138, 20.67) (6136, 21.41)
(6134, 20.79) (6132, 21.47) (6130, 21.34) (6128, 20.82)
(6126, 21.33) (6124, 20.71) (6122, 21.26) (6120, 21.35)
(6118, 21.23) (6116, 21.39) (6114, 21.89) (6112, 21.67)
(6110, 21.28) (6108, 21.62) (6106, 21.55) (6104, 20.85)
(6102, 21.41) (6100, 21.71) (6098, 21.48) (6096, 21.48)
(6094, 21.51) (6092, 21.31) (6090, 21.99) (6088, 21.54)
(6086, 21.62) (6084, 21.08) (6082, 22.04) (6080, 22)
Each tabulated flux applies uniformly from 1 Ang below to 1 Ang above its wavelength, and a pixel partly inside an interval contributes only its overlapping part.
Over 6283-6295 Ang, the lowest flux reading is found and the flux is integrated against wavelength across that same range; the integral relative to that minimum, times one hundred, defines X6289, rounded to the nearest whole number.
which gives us 1226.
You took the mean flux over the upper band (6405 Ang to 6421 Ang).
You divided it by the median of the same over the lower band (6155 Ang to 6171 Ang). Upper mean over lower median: 1.02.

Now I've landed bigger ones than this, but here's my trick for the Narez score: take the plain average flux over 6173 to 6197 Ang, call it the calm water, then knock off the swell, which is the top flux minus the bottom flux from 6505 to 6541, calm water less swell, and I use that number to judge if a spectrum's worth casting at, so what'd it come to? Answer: 18.9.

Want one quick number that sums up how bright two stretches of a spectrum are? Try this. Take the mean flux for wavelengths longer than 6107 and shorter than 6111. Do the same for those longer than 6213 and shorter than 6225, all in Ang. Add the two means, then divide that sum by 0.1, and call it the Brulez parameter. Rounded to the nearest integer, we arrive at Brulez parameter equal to 422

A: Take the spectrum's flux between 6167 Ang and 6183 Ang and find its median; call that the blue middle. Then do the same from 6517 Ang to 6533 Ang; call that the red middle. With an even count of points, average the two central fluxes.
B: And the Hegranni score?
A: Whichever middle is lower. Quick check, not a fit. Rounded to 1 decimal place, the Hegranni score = 20.7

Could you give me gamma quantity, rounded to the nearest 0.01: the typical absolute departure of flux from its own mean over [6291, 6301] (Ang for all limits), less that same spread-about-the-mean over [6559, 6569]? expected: -0.91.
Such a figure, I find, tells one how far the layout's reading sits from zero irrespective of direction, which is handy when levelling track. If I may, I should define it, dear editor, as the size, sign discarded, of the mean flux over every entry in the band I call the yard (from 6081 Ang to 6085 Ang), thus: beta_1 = 21.6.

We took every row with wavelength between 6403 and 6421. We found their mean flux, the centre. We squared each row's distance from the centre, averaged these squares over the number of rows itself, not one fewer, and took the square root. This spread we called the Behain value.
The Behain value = 0.19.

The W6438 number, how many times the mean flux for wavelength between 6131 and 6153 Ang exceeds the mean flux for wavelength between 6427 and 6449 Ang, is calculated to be 0.98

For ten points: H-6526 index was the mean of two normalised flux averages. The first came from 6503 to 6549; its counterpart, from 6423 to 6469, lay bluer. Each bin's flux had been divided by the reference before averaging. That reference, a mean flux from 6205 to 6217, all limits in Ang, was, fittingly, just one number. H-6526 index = 1.05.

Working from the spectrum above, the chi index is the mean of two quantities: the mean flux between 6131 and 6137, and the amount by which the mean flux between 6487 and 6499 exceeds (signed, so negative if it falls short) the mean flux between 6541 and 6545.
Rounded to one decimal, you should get 10.1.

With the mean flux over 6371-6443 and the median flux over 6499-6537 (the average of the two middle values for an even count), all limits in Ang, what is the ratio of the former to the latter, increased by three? 3.97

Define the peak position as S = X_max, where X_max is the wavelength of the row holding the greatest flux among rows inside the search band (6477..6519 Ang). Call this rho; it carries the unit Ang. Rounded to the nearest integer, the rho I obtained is 6494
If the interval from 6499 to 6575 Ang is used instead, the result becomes 6564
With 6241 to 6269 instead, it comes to 6268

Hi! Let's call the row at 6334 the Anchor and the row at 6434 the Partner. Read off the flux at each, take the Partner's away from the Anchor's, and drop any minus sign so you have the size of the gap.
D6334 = 2.0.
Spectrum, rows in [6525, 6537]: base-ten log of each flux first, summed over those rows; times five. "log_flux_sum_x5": 40.1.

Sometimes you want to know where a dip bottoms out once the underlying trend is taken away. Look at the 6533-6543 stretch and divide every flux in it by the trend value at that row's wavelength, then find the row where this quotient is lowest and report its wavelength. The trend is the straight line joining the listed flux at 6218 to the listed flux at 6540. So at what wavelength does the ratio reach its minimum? 6534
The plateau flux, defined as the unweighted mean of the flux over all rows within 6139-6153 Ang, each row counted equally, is 21.0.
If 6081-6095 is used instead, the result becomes 21.6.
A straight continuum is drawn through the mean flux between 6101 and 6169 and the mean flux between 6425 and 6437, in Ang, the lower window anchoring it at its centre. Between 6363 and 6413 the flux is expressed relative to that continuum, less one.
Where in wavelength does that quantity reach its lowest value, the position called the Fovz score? 6368 Ang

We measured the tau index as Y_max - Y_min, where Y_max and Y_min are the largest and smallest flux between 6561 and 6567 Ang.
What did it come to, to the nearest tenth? 2.4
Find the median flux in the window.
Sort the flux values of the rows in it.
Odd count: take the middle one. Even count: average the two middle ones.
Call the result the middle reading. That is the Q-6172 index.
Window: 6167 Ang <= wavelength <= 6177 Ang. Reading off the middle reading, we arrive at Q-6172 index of 20.6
